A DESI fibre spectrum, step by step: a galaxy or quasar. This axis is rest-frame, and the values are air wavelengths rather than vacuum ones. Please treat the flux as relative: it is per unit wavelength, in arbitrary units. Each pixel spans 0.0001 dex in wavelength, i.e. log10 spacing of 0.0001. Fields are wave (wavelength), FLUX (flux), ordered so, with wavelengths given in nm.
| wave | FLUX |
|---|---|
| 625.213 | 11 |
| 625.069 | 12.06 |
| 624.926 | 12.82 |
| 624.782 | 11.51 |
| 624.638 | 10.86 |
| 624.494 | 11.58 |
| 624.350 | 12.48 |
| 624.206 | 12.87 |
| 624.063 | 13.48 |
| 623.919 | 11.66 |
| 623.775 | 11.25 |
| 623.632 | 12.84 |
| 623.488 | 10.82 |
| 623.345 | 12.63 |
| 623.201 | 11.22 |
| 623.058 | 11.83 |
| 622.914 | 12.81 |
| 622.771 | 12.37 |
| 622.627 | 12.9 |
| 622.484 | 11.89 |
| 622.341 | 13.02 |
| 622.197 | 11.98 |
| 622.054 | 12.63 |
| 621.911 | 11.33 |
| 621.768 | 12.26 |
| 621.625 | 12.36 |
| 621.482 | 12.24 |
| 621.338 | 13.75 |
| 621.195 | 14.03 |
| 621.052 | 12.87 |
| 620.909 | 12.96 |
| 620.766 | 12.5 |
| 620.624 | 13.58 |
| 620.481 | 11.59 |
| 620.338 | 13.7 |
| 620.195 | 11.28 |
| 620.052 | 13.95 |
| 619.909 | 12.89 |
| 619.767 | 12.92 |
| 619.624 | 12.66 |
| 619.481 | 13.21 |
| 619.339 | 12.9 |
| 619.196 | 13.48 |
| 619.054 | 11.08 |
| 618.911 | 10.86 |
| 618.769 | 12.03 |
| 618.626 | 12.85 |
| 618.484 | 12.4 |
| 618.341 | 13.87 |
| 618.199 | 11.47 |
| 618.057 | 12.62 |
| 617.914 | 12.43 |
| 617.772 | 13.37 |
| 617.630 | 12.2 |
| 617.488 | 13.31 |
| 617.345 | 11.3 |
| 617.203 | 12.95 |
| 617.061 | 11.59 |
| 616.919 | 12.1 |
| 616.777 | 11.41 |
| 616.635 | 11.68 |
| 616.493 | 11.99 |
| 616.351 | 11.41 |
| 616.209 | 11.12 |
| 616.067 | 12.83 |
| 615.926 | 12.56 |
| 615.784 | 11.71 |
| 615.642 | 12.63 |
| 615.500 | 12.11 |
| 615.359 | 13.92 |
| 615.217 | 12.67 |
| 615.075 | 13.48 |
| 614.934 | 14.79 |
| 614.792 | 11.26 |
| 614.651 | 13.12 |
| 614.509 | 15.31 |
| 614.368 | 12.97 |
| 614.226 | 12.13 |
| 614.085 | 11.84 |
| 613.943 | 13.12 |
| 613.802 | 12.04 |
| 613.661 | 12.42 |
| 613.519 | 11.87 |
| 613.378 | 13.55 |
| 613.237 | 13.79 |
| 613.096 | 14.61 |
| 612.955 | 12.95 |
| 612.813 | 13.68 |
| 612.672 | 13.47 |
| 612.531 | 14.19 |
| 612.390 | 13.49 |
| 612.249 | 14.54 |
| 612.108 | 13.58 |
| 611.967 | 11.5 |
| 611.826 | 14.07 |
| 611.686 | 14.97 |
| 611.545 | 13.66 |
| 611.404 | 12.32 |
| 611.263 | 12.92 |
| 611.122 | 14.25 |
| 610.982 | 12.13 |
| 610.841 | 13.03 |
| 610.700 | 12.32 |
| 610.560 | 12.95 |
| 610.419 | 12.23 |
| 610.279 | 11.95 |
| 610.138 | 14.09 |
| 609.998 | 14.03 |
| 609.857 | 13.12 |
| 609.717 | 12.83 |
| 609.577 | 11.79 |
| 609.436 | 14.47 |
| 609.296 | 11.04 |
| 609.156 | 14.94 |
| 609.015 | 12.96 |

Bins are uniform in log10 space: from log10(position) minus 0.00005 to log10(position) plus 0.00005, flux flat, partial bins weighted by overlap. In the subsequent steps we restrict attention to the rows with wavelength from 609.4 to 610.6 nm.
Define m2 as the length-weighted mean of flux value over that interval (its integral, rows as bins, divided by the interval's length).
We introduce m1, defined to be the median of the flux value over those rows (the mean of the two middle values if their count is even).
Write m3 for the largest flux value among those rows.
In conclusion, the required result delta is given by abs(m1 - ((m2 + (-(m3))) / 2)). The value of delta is 13.7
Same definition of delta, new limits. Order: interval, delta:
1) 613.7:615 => 14.2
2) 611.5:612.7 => 14.3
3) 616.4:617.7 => 12.6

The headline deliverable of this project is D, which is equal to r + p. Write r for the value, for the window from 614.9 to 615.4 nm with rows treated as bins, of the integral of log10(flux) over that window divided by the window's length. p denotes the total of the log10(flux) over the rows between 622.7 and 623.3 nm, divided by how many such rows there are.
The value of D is 2.21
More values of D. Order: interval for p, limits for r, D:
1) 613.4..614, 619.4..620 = 2.20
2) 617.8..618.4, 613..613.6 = 2.23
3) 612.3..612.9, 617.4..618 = 2.24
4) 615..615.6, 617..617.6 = 2.20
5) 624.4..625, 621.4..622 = 2.15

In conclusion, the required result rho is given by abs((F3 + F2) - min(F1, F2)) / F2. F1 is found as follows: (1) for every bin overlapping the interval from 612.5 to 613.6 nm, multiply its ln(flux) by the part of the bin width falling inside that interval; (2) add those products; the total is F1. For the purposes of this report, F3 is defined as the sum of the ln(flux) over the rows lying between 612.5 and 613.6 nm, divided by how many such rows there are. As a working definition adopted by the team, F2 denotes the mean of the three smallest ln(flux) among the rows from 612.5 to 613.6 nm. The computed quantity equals 1.02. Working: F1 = 2.86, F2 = 2.55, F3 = 2.60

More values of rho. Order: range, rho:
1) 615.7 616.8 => 1.02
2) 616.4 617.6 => 1.02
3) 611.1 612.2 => 1.04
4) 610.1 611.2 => 1.02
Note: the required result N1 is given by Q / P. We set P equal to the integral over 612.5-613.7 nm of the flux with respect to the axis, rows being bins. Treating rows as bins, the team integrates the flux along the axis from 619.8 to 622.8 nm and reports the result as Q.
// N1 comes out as 2.4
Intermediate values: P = 16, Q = 38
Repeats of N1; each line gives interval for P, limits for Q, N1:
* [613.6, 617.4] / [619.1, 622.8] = 1.0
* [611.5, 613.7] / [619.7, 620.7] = 0.4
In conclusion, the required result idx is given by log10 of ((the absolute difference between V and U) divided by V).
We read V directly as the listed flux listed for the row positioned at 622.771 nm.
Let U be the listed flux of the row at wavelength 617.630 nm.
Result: -1.9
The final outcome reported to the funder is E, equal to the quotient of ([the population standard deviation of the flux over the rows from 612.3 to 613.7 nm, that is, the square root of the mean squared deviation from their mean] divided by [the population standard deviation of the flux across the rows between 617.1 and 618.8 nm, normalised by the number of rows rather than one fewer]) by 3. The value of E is 0.35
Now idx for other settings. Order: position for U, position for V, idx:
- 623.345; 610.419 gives -1.5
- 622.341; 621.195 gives -1.1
